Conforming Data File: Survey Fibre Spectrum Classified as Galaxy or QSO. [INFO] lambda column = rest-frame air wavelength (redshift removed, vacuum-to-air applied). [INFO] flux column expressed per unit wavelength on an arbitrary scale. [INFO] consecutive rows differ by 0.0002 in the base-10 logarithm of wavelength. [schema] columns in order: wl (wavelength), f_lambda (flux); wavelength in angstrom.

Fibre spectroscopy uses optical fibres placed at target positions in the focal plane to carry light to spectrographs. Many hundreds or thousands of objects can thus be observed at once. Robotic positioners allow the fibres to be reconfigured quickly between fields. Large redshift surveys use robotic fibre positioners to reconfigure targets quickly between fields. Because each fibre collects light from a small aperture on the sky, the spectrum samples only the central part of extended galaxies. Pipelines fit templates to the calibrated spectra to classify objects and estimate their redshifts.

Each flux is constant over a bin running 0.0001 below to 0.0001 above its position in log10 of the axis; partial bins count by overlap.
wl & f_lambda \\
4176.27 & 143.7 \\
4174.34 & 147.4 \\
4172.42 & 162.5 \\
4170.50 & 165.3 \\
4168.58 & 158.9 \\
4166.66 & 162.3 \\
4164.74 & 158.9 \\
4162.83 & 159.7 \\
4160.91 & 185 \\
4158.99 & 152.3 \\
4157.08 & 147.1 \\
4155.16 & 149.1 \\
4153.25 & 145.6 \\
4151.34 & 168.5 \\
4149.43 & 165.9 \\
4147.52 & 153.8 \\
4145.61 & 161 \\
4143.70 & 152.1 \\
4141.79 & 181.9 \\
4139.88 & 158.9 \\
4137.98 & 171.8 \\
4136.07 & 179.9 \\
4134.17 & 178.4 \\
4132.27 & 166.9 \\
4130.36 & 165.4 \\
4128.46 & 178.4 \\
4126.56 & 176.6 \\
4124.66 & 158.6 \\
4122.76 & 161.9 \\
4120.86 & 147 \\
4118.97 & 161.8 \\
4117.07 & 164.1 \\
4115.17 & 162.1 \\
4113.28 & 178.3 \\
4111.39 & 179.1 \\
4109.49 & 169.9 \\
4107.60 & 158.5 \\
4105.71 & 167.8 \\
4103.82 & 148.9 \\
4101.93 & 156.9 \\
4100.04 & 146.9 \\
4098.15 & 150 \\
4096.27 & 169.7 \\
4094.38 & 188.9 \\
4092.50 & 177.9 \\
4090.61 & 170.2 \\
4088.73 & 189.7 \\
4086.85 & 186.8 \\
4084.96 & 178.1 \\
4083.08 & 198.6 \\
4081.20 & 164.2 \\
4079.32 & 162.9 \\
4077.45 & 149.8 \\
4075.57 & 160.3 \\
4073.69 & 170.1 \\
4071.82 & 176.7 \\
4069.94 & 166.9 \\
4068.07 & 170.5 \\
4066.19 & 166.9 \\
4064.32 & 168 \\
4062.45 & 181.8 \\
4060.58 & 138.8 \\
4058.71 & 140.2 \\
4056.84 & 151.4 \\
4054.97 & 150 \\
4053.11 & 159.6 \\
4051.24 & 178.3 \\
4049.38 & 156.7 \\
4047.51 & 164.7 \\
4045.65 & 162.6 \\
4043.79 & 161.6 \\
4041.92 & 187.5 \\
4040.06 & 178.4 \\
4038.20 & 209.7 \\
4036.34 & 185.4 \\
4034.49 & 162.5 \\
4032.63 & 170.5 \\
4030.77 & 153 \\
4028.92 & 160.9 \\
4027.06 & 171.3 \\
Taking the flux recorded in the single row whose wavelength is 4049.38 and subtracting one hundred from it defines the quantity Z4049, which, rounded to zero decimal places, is 57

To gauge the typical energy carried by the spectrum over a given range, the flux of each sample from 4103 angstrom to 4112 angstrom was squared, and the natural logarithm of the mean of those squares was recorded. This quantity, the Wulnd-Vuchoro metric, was 10.21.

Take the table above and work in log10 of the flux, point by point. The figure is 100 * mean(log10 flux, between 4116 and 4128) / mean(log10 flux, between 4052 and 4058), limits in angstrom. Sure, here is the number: 101.0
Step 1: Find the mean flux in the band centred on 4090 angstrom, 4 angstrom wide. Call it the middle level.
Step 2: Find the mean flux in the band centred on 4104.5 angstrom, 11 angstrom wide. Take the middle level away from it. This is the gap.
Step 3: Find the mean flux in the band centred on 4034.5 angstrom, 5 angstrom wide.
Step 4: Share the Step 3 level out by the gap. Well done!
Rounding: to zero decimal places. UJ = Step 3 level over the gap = -8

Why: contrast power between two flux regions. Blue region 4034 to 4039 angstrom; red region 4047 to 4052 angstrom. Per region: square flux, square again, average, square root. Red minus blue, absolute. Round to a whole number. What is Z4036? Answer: 7664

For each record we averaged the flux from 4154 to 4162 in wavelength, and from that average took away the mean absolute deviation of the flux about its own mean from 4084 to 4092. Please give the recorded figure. 151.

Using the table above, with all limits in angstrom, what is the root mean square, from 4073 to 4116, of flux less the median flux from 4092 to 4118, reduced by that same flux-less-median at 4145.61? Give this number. 19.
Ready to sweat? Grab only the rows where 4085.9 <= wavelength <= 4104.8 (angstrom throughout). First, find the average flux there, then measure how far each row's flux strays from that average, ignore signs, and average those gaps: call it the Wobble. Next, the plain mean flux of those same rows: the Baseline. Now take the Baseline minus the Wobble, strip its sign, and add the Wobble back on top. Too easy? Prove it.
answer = 169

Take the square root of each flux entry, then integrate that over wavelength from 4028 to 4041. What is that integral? 172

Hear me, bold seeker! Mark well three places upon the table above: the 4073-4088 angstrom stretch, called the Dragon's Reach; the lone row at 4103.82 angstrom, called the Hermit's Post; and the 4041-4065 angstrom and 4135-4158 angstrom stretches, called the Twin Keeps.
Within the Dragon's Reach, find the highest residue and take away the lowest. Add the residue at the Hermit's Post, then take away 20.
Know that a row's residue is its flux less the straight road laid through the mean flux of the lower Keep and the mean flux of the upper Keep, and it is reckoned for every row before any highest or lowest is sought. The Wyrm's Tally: 16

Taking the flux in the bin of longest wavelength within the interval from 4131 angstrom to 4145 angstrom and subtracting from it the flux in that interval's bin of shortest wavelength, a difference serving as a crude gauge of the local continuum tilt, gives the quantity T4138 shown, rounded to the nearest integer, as -15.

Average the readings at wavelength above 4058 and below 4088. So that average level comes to 168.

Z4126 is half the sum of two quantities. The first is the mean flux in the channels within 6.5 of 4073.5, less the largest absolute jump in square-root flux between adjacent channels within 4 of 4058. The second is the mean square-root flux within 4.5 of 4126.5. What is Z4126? 88.9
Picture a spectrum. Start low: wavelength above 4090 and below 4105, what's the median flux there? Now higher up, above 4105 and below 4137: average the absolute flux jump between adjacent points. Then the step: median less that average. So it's 155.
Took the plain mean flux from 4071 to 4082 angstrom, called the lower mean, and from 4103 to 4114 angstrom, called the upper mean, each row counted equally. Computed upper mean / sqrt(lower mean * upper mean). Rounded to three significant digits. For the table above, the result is 1.01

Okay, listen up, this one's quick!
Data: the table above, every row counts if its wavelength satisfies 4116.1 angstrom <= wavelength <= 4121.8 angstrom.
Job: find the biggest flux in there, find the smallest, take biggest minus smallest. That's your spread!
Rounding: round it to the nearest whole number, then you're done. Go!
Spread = 17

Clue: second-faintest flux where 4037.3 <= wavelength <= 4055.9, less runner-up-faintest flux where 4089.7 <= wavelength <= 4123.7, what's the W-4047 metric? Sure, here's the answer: 10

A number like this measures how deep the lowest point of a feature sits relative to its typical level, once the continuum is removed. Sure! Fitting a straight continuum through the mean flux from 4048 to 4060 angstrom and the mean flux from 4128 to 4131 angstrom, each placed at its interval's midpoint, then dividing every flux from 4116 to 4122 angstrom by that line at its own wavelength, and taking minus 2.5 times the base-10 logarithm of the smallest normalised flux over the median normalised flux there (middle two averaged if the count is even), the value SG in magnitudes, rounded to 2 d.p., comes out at 0.11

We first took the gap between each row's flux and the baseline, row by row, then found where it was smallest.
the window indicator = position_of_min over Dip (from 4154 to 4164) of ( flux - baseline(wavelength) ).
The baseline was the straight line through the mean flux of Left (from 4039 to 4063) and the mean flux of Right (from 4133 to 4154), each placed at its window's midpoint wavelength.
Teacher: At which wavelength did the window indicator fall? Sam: 4157.08 angstrom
